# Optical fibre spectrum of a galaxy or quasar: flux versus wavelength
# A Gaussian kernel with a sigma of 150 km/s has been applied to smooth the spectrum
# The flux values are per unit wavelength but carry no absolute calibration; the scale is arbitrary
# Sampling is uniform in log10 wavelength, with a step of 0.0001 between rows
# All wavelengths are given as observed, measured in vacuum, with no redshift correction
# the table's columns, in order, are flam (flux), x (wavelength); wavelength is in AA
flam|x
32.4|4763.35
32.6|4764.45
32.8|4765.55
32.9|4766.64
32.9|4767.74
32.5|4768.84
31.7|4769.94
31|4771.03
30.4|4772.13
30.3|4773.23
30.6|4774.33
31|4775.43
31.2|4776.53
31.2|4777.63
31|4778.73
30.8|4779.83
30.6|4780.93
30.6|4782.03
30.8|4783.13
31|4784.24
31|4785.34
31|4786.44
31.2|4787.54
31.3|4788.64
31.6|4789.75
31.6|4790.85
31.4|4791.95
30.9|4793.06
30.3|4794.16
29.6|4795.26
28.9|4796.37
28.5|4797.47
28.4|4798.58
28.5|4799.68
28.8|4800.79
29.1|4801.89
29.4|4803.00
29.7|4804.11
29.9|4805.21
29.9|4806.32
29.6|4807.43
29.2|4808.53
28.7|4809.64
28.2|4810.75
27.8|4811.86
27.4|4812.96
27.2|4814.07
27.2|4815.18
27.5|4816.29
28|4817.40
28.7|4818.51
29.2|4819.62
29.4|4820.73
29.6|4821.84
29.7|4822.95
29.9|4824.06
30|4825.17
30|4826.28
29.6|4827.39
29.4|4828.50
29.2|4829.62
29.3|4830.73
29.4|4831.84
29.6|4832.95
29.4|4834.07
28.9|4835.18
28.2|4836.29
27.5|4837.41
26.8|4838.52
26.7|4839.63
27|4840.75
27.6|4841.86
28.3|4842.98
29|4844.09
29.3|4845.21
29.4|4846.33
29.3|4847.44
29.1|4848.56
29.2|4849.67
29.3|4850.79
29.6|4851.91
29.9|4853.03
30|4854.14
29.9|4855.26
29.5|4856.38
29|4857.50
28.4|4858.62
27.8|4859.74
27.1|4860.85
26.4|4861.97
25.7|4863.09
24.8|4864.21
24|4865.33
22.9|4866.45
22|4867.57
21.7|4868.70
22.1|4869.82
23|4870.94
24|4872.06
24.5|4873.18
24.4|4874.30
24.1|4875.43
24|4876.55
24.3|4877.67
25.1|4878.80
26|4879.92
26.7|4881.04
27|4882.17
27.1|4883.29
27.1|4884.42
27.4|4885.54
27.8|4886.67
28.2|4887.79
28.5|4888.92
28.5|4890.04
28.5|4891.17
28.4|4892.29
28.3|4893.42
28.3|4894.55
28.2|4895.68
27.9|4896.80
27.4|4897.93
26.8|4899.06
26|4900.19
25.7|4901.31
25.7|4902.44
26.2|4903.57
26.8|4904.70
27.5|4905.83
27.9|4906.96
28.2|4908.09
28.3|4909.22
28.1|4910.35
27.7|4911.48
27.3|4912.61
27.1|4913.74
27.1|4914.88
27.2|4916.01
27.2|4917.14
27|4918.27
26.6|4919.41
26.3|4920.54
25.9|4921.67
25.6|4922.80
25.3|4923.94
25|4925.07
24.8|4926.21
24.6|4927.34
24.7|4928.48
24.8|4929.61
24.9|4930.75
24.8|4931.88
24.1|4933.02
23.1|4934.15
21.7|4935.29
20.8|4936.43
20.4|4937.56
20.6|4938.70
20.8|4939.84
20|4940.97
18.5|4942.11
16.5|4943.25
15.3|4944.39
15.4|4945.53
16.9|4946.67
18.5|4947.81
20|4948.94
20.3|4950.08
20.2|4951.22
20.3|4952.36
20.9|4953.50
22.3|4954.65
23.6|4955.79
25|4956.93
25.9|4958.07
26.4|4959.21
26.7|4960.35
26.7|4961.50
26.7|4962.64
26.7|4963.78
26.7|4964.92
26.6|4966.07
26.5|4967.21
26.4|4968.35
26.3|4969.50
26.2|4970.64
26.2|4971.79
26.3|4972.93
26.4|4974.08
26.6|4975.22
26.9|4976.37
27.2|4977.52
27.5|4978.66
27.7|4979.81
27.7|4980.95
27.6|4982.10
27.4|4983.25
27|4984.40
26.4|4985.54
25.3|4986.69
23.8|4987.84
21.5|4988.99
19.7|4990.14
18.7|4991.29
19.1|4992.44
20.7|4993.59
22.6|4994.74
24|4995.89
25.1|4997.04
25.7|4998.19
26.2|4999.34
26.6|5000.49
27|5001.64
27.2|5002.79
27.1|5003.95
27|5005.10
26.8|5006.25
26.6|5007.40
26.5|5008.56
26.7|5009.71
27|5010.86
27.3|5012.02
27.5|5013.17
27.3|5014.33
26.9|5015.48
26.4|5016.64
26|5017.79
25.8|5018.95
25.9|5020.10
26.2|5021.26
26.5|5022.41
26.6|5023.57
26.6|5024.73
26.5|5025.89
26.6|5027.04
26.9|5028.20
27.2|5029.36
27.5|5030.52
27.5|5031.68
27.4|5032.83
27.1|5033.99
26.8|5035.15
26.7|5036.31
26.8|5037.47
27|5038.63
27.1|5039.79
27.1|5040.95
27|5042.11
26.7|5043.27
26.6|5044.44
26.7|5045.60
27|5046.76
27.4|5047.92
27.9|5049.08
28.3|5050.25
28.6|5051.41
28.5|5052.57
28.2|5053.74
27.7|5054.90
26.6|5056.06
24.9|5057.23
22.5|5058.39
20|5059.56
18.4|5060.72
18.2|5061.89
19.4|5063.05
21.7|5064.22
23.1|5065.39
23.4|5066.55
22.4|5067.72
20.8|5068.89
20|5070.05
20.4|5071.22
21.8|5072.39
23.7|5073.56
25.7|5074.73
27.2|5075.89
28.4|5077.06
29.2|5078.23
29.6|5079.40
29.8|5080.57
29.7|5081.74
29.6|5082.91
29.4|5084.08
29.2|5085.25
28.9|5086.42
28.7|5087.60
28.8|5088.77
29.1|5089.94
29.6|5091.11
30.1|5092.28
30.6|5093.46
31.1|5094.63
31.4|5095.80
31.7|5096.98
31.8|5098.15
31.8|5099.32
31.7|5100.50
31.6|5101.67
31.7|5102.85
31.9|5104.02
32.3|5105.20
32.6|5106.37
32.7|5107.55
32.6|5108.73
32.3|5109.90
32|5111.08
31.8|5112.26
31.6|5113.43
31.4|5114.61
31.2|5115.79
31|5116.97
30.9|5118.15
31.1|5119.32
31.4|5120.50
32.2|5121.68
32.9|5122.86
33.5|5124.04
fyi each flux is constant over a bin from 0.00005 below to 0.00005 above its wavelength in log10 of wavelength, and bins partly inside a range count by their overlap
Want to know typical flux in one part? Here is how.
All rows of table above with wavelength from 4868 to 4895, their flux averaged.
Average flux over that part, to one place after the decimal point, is 26.0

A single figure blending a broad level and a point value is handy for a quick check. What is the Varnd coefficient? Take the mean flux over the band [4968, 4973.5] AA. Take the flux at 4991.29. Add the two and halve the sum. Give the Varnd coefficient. 22.5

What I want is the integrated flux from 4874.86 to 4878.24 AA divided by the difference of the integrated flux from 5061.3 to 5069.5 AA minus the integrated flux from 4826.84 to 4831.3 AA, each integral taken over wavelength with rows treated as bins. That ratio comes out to 1.9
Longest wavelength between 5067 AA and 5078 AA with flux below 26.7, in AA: 5074.73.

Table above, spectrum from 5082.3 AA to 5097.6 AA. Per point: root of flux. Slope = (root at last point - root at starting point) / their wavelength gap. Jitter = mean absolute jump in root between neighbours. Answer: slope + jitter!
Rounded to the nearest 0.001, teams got 0.043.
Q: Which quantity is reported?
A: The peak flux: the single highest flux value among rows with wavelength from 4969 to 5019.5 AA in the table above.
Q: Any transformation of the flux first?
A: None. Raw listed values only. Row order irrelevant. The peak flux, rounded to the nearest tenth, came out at 27.7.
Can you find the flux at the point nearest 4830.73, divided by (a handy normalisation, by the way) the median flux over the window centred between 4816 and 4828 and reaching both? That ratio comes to 0.99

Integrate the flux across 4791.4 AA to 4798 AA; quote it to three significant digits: 198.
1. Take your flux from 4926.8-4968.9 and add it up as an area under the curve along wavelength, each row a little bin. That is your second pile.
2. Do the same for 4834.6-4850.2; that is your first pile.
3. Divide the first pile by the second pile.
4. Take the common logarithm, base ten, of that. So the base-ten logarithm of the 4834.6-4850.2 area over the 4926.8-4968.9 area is -0.3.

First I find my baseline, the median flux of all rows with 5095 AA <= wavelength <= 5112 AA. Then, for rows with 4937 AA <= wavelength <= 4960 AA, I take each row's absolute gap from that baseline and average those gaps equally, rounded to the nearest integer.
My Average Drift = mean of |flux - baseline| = 11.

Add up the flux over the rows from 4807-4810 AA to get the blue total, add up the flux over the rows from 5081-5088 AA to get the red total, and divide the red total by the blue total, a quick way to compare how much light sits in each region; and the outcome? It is 2.0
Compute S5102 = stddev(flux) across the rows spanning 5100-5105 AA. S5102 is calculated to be 0.1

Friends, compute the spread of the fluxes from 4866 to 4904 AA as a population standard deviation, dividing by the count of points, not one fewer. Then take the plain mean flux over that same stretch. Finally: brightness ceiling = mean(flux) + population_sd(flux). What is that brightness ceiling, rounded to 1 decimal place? 28.1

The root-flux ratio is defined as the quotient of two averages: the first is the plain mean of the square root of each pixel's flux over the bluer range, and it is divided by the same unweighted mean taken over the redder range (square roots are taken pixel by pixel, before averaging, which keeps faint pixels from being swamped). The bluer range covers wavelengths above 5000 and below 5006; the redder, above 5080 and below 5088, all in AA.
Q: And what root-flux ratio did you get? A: 0.96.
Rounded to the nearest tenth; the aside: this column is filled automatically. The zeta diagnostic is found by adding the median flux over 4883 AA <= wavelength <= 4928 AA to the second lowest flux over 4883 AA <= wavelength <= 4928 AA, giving 52.0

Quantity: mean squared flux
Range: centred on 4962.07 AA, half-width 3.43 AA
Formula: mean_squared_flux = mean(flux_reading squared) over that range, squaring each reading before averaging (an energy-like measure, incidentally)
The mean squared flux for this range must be 710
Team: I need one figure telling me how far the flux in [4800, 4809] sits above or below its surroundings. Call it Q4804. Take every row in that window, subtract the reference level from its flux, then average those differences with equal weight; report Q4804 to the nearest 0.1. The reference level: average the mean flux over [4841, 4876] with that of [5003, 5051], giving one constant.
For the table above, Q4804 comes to 2.6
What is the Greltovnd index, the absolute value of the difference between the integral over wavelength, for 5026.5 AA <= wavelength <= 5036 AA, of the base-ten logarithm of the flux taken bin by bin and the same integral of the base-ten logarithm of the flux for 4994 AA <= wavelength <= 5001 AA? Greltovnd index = 4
